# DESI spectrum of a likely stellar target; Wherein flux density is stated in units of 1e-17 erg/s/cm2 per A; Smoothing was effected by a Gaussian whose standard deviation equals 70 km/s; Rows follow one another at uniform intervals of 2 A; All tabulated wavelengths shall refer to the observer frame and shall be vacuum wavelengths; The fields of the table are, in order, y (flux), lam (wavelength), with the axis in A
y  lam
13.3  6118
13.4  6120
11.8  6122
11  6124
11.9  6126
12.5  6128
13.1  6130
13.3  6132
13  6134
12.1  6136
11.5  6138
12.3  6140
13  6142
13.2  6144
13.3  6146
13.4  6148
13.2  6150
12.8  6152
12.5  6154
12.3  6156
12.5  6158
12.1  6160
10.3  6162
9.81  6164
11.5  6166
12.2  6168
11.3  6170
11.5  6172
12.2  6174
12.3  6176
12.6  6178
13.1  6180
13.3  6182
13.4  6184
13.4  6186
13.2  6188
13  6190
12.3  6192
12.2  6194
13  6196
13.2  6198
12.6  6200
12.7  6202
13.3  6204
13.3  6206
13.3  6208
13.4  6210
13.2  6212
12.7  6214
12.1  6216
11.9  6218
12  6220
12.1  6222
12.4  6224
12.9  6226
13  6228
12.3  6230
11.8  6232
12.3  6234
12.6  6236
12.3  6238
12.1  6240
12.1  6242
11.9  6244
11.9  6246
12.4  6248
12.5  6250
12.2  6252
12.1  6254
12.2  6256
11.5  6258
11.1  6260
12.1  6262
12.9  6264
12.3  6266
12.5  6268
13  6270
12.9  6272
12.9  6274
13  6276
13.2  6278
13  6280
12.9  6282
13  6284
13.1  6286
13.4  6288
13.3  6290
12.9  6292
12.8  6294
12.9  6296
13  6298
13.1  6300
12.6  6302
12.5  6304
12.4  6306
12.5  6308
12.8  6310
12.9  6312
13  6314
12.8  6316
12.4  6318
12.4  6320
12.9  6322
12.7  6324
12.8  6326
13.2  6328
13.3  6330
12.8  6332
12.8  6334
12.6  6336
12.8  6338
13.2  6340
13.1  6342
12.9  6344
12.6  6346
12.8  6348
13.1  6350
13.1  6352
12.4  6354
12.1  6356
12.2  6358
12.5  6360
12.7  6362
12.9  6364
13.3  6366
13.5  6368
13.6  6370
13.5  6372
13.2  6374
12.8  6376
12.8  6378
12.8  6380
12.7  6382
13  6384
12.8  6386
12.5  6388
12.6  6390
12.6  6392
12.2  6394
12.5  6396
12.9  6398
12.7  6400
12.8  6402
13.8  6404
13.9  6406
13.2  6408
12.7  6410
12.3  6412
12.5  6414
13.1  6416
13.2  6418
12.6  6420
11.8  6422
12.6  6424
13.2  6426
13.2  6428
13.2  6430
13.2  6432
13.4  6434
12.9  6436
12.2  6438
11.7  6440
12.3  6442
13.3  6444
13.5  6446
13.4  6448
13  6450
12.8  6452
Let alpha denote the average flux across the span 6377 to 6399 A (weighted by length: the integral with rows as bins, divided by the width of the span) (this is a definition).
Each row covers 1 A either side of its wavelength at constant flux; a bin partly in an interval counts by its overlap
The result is 12.7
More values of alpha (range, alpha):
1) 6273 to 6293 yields 13.1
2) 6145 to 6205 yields 12.5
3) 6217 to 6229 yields 12.4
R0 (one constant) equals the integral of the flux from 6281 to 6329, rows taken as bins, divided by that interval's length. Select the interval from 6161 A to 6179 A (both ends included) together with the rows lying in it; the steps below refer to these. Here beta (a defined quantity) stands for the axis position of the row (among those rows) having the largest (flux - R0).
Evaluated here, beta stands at 6178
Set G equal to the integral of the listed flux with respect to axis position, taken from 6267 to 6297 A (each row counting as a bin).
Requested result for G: 390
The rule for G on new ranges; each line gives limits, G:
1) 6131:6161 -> 381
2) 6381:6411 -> 386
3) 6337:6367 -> 383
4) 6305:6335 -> 383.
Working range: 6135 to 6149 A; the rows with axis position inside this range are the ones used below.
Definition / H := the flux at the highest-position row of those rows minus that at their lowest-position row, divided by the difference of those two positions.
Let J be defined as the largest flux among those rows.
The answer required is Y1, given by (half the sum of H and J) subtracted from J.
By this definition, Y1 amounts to 6.65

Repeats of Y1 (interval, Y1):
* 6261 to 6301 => 6.69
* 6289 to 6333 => 6.66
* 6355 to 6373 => 6.76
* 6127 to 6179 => 6.70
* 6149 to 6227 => 6.70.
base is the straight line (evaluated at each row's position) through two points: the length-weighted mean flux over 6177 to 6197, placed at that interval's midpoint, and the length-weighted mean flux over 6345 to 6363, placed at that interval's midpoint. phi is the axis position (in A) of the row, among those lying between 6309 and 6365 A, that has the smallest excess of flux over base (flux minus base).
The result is 6356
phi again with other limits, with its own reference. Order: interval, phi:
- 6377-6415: 6394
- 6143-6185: 6164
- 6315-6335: 6318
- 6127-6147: 6138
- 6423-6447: 6440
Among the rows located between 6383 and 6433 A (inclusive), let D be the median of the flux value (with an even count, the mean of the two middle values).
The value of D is 12.8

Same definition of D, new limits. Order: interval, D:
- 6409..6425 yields 12.6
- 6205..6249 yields 12.3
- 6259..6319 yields 12.9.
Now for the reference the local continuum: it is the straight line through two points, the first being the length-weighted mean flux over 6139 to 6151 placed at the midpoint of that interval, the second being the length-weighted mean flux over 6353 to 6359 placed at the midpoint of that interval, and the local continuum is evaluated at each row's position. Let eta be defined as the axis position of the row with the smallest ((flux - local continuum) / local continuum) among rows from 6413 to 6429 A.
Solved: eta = 6422 A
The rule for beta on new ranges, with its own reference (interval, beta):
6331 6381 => 6370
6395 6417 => 6406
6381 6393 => 6384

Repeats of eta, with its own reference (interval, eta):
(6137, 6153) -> 6138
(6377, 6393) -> 6388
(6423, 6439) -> 6438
